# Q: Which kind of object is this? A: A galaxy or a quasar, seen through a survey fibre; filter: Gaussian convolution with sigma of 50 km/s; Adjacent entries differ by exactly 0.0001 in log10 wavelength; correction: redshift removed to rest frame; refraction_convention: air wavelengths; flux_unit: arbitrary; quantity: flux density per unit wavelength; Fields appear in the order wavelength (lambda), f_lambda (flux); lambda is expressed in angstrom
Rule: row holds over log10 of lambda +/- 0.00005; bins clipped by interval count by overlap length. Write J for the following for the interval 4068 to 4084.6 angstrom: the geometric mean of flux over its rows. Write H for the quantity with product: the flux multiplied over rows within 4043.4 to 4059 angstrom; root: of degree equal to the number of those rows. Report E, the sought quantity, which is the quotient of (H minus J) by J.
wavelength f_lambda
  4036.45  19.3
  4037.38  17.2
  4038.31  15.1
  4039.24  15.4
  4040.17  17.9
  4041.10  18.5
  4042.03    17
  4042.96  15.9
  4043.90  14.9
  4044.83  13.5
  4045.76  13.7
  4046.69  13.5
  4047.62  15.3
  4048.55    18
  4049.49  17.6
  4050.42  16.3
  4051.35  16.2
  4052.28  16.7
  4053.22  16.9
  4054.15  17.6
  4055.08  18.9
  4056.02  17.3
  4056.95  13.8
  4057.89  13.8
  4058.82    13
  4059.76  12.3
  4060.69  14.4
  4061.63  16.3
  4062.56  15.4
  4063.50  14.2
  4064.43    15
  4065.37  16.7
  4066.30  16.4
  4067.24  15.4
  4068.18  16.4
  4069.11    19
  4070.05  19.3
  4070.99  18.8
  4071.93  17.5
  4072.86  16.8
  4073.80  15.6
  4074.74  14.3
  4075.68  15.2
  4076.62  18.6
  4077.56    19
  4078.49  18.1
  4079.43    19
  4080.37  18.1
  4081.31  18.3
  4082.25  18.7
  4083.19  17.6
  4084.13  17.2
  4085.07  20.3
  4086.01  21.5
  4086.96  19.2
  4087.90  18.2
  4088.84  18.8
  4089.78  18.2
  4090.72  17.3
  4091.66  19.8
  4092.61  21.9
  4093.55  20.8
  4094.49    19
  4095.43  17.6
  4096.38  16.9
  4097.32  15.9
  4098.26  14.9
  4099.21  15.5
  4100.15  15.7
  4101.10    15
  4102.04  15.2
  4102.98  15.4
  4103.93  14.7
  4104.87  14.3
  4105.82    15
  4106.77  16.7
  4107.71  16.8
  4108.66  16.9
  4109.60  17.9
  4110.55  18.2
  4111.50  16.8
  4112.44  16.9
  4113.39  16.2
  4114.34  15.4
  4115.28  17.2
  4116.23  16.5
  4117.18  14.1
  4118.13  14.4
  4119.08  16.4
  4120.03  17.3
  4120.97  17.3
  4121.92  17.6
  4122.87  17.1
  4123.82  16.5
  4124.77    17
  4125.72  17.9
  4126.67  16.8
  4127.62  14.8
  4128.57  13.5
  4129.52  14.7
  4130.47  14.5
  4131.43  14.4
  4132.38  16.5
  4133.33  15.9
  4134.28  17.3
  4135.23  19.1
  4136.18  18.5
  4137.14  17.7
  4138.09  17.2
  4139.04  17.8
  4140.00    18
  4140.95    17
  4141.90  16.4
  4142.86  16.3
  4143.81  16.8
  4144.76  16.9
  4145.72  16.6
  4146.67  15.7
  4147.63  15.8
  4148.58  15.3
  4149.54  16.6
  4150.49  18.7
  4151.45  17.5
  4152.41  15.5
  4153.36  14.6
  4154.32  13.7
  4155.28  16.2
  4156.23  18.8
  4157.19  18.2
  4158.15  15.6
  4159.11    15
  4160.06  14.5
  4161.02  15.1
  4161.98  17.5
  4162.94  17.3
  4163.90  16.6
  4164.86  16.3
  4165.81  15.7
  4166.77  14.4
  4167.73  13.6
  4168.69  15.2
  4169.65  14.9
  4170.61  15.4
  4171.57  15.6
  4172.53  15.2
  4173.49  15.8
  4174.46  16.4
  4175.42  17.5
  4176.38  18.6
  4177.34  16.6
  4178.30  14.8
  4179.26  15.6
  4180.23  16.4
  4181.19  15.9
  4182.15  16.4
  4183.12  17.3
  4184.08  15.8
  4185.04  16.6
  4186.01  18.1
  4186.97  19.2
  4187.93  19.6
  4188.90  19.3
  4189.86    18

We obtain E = -0.11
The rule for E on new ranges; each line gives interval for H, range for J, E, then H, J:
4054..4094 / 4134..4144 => -0.02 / 17.2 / 17.4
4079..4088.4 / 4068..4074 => 0.07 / 18.8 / 17.6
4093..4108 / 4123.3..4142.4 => -0.02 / 16.1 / 16.5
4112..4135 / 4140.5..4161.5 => -0.01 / 16.0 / 16.2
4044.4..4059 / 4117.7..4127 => -0.07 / 15.6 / 16.8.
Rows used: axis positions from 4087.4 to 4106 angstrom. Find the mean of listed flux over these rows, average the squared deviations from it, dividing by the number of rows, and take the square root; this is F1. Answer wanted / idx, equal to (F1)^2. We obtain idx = 4.6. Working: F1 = 2.2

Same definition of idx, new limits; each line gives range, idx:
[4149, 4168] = 2.4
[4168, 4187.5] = 1.4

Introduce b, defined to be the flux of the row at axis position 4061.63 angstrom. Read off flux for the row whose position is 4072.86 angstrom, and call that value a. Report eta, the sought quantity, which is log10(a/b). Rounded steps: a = 16.8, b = 16.3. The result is 0.013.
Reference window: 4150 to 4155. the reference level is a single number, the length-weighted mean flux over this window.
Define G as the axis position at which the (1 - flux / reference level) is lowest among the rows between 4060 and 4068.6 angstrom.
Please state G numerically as 4065.37 angstrom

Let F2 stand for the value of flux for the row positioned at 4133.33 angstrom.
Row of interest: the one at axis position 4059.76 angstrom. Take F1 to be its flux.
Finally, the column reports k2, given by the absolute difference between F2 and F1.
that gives 3.6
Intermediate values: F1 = 12.3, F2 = 15.9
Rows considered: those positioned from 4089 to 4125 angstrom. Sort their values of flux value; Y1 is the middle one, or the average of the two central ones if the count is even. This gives 16.8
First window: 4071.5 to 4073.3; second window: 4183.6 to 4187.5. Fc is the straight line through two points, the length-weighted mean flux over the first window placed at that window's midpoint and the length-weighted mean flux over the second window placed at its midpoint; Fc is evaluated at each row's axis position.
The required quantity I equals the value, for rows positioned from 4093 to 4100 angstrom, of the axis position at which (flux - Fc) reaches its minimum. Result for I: 4098.26 angstrom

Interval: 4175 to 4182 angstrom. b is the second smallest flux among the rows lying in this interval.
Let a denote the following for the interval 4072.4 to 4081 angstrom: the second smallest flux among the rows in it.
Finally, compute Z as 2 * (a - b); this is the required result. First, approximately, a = 15.2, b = 15.6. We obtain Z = -0.8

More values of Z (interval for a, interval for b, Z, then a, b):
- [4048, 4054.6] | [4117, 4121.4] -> 3.8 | 16.3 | 14.4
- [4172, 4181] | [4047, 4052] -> -2.0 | 15.2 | 16.2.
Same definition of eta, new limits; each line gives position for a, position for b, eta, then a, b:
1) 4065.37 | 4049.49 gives -0.023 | 16.7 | 17.6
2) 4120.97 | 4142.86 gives 0.026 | 17.3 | 16.3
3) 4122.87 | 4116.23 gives 0.016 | 17.1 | 16.5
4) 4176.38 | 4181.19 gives 0.068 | 18.6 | 15.9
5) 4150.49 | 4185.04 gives 0.052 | 18.7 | 16.6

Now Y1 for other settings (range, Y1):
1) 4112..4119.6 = 16.3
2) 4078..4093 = 18.5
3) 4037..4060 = 16.2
